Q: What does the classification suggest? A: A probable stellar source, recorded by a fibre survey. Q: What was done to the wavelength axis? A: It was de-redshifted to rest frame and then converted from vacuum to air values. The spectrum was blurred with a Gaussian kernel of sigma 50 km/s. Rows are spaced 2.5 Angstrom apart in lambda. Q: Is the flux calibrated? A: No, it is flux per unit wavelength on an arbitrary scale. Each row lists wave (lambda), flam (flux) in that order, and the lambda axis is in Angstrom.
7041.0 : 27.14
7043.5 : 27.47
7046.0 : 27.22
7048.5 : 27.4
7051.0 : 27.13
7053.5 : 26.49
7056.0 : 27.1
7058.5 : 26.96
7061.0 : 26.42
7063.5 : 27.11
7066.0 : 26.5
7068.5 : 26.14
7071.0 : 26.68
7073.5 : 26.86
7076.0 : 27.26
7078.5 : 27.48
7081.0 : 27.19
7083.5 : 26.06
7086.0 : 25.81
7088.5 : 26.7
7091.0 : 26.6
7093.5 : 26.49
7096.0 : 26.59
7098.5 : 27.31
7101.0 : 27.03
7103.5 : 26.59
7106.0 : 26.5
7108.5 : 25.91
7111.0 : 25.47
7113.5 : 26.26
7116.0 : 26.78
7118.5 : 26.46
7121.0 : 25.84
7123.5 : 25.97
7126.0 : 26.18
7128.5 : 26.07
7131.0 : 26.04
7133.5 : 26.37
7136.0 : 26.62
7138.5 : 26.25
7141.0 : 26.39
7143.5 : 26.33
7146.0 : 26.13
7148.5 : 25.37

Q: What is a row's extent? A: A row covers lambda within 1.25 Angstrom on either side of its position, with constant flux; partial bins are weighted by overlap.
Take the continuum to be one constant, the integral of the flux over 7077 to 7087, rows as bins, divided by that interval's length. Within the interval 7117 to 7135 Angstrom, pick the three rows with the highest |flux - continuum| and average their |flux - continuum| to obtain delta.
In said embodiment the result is 0.72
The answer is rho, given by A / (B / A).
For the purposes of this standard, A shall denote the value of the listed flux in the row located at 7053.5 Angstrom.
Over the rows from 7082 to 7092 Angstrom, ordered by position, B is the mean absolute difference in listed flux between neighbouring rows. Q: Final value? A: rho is 1698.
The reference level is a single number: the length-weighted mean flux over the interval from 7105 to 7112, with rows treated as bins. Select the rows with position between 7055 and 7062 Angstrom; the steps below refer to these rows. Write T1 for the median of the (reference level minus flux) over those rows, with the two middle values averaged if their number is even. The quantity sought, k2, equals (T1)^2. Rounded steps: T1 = -1.00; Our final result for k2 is 1.00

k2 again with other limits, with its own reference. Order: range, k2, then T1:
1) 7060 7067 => 0.29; -0.54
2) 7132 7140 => 0.17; -0.41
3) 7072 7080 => 1.69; -1.30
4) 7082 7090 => 0.01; -0.10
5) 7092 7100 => 0.40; -0.63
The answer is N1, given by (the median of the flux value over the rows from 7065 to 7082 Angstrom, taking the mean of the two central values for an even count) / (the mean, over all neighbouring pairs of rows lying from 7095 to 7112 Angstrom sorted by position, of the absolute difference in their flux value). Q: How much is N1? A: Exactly 63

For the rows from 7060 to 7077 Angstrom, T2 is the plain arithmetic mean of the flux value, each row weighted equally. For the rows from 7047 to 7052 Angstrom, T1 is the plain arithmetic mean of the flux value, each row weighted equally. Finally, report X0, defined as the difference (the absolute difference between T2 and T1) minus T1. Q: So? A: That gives -26.7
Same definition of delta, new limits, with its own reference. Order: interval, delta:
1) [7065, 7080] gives 0.64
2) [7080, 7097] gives 0.66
